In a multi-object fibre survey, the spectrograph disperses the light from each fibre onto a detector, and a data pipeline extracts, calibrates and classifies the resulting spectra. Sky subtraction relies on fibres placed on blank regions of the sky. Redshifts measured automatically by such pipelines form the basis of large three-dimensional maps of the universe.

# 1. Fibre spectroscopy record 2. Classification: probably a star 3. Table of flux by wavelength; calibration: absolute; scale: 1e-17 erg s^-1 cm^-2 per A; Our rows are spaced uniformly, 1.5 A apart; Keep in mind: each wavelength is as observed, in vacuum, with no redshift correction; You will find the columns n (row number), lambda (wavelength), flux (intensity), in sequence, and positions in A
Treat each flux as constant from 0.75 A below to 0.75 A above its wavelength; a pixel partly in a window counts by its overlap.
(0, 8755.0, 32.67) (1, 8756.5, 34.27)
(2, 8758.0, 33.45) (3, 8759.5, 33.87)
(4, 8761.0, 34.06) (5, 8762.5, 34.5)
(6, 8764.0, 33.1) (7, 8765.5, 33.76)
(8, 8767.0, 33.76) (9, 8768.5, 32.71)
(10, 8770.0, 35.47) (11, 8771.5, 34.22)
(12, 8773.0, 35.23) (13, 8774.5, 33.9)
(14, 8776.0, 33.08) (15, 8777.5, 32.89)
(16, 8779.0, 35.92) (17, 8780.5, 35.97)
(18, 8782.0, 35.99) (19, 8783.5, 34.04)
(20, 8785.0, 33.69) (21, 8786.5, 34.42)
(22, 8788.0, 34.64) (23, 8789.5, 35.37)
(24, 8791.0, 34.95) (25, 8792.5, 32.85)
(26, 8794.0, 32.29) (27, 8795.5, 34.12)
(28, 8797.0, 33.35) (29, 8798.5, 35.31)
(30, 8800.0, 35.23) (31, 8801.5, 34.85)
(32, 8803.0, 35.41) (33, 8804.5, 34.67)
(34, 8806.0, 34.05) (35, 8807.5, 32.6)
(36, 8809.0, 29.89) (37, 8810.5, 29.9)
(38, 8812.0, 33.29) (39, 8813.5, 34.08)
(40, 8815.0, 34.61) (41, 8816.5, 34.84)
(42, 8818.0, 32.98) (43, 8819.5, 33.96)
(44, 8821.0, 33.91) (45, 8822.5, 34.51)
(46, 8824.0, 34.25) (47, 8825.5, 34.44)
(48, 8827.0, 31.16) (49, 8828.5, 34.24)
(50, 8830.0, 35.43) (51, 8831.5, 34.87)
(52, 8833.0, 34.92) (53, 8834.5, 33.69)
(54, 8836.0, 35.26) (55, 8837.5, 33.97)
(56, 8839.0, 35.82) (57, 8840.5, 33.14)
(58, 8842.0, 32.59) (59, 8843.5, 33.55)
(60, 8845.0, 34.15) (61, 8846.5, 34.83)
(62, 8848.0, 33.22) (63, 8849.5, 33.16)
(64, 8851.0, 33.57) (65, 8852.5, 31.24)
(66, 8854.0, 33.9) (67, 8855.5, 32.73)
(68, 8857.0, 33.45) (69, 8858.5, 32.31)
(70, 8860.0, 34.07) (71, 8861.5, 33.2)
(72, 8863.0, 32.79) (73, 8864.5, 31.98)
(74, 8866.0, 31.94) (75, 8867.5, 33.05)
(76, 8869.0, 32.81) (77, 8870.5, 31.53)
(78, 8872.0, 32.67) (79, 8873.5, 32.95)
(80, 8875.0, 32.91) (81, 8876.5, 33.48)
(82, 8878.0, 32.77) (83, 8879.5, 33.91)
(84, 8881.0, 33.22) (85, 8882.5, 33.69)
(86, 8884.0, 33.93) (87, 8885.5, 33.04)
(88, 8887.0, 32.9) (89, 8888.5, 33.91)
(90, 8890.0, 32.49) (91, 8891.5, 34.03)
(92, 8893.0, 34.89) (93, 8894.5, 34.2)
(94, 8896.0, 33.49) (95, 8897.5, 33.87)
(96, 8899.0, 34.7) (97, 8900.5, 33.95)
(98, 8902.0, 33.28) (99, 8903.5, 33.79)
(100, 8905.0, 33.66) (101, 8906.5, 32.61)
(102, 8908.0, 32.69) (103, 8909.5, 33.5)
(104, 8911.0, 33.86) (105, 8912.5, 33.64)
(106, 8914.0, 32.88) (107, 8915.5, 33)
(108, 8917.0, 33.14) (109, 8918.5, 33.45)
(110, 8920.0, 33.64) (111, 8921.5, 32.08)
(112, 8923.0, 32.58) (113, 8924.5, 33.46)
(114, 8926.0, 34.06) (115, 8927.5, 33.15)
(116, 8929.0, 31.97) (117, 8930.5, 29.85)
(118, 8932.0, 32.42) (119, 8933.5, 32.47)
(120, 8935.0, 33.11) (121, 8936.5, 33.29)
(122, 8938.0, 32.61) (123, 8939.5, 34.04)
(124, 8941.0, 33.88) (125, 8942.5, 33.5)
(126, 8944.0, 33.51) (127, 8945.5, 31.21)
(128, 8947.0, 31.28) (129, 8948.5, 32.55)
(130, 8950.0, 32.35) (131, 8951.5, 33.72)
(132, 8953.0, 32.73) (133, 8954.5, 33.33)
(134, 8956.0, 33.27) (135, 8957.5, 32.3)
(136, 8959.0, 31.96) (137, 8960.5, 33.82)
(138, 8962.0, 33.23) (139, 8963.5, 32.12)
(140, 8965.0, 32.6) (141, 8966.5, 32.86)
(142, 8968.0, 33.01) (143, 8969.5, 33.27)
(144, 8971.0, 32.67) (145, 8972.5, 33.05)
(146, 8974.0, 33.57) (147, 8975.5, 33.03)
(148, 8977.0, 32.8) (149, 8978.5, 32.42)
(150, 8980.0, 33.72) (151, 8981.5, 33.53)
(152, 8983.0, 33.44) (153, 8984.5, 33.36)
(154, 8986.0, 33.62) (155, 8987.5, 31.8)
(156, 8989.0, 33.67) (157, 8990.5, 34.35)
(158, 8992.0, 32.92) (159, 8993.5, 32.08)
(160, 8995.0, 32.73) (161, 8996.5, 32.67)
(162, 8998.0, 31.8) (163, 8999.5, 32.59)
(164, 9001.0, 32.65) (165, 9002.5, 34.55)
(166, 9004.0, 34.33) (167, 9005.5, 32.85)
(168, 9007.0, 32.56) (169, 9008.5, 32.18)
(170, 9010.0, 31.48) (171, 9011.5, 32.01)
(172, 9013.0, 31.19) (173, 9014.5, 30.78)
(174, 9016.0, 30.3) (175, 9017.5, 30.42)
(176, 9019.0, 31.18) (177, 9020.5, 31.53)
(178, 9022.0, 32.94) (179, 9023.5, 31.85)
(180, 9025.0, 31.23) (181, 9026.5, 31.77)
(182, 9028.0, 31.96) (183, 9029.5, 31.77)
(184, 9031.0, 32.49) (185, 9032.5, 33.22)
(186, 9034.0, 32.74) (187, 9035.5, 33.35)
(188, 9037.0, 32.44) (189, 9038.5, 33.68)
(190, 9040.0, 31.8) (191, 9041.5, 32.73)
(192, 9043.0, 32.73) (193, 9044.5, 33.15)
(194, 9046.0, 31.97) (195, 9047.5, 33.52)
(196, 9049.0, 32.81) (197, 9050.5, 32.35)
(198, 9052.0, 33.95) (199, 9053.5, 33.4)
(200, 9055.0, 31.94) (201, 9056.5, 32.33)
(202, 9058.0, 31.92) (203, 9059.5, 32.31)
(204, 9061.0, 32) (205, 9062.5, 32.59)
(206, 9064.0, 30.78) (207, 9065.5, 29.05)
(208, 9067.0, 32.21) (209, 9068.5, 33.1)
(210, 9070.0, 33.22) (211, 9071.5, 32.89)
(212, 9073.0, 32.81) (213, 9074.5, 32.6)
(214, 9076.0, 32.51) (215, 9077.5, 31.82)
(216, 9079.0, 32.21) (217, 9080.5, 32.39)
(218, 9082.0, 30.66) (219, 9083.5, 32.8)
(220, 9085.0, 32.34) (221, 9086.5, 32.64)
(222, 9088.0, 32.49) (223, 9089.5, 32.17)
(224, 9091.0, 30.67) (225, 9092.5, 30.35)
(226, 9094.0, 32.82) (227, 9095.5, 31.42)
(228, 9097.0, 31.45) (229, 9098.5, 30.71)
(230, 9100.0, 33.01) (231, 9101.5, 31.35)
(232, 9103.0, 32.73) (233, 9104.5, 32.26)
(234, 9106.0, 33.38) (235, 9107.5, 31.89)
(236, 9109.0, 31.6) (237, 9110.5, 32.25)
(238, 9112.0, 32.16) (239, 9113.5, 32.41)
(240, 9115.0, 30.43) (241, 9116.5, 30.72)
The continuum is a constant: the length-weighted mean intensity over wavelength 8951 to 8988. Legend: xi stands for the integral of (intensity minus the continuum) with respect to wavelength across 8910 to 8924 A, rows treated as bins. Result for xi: 2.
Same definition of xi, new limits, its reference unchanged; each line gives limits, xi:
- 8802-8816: 3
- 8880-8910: 17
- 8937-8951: -3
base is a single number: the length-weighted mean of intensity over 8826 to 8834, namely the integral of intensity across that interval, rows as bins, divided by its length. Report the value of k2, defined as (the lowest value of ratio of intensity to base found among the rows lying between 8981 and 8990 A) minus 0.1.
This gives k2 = 0.832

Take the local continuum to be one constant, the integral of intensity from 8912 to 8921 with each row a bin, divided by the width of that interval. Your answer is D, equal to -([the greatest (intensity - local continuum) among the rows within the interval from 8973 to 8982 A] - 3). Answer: 2.5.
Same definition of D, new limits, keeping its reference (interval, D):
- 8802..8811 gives 0.8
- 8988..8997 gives 1.9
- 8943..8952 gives 2.5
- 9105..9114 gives 2.9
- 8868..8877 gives 2.8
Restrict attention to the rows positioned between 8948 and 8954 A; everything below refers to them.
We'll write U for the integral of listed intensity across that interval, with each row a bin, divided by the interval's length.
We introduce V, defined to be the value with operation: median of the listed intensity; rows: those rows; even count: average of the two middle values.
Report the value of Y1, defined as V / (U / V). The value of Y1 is 32.4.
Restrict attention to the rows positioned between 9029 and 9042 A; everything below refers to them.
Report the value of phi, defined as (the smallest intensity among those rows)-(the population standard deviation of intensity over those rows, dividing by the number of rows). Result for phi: 31.2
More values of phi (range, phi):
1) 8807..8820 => 28.1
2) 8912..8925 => 31.6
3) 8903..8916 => 32.1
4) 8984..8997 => 31.0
